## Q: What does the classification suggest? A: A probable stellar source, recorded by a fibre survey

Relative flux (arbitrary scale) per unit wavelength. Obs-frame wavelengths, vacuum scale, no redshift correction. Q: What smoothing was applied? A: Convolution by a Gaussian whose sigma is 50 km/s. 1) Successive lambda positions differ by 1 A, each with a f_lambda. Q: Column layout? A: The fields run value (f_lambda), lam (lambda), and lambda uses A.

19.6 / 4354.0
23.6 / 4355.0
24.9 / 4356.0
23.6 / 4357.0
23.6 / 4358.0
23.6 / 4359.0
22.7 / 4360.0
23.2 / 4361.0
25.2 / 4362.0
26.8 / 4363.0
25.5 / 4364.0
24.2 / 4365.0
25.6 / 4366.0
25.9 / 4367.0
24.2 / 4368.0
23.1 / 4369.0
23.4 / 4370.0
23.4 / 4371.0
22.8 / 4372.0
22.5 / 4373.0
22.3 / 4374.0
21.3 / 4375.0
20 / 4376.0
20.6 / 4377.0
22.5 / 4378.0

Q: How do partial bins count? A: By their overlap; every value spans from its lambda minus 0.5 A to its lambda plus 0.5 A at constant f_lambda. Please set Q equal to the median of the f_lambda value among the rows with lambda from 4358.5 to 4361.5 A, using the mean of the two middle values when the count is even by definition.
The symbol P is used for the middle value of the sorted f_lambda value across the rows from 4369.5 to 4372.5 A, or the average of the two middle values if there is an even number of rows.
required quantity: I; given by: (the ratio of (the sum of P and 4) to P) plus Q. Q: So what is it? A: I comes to 24.4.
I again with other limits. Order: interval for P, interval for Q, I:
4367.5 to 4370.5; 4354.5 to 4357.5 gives 24.8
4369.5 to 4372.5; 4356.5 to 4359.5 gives 24.8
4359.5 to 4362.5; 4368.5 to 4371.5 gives 24.6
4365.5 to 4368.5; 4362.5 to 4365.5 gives 26.7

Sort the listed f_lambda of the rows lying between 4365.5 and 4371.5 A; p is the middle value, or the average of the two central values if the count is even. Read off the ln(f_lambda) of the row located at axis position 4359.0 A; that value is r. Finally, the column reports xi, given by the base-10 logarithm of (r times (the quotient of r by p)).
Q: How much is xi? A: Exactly -0.38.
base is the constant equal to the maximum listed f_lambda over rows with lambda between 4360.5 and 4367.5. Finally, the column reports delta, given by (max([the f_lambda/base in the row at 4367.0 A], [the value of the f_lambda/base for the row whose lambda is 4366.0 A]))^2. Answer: 0.93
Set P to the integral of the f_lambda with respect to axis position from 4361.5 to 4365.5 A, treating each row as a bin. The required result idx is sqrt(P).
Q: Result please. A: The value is 10.1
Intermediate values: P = 102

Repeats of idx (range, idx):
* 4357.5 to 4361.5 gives 9.6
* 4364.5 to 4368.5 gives 10.0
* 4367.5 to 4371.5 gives 9.7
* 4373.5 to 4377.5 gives 9.2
